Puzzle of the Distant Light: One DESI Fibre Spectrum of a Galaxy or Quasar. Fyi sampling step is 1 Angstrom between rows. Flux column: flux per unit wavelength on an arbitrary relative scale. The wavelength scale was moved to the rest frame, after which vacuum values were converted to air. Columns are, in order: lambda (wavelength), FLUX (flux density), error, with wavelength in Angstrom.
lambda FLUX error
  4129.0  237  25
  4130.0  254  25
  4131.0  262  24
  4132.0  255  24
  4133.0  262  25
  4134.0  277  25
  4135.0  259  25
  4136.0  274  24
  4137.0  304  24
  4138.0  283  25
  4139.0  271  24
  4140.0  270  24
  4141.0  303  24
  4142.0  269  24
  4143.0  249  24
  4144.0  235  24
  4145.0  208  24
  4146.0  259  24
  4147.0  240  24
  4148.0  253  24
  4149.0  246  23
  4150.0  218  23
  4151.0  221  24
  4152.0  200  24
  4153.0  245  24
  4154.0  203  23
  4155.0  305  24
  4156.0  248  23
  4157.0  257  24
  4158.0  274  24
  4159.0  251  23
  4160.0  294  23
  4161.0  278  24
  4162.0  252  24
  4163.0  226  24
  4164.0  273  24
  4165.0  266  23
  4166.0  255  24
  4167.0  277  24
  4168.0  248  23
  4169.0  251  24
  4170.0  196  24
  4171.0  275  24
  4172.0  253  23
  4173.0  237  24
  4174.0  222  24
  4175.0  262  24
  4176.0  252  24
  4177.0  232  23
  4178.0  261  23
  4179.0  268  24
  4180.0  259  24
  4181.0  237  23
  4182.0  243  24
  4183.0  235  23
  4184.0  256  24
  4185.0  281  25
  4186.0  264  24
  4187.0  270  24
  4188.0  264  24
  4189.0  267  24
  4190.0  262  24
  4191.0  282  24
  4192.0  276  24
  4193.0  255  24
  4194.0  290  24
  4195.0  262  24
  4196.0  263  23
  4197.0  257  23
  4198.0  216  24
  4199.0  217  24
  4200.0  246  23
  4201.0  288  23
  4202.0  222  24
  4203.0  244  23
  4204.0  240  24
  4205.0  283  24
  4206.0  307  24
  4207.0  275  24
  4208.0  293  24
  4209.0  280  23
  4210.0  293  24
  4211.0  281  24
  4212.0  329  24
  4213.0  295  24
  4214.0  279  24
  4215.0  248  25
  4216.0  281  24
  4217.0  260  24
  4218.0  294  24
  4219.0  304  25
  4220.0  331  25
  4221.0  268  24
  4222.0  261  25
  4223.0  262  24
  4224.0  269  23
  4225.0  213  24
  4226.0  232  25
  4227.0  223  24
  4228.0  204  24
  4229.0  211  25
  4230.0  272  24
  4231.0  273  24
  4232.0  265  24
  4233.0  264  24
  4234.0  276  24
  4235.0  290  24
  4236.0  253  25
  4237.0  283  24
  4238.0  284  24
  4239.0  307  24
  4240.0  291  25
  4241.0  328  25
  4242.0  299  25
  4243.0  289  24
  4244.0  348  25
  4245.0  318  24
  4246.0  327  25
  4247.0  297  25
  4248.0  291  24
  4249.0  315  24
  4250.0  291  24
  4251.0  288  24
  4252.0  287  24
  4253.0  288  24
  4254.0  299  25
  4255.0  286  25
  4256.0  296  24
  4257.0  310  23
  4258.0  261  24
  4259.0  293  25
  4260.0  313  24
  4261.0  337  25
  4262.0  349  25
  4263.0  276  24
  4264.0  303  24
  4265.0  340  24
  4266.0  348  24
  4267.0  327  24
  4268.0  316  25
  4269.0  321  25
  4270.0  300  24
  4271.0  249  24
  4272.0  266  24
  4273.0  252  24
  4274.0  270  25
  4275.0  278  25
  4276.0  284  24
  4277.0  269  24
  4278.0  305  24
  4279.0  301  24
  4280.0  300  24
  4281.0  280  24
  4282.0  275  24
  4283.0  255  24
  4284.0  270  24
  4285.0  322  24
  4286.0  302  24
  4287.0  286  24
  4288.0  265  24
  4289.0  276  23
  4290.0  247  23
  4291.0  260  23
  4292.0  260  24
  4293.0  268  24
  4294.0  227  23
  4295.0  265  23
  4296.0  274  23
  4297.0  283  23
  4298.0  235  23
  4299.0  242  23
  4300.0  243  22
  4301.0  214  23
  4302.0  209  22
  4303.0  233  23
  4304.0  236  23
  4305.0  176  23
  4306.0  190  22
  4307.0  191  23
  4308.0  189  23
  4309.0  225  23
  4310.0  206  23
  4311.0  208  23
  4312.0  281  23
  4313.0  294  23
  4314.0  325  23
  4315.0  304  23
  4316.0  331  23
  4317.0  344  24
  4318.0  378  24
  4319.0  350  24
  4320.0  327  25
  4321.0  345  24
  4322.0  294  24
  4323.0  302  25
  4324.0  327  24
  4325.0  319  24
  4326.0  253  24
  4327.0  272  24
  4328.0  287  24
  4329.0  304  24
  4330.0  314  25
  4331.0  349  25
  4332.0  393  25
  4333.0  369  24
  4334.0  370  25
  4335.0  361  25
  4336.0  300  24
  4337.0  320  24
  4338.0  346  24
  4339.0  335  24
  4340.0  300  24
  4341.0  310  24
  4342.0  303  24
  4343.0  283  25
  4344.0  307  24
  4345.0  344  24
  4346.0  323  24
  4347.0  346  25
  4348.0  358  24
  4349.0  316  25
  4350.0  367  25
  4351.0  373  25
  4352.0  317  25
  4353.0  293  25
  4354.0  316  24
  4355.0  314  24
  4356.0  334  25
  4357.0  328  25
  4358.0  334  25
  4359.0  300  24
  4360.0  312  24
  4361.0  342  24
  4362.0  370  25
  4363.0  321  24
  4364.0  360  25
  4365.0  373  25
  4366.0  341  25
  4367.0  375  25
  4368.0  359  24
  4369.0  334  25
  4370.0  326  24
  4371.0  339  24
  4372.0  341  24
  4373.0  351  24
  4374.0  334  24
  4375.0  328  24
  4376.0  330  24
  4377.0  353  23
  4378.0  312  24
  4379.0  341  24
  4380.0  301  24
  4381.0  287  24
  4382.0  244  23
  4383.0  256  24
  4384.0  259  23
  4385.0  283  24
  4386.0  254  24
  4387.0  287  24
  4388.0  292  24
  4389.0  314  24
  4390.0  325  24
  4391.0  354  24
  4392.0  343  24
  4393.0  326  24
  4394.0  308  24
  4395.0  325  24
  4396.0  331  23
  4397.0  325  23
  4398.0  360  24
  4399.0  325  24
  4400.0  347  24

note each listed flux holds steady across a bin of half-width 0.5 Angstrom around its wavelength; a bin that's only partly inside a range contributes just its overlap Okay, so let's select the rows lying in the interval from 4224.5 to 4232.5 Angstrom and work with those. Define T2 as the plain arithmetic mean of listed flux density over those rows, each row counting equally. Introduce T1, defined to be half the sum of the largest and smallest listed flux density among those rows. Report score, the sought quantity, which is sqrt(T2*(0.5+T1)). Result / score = 238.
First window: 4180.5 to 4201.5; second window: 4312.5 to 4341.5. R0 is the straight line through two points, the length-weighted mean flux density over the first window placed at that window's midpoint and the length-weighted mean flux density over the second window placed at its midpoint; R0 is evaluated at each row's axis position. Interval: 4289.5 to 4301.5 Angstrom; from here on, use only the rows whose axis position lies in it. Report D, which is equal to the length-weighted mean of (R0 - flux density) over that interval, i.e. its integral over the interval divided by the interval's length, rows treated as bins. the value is 58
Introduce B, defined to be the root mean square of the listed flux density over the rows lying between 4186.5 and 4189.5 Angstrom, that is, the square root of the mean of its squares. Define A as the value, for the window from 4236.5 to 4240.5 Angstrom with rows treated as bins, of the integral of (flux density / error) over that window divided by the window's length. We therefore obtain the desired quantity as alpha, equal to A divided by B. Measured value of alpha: 0.045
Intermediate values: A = 12.0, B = 267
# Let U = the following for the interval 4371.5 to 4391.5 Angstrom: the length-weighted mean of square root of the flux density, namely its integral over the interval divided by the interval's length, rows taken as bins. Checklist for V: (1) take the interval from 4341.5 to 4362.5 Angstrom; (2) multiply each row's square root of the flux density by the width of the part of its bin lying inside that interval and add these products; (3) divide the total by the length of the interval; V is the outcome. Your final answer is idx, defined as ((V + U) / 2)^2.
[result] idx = 317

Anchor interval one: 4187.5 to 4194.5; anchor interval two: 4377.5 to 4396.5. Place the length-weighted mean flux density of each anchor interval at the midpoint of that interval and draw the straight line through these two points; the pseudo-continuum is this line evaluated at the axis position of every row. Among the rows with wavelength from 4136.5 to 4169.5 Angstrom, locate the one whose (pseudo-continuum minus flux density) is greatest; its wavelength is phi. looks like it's 4152.0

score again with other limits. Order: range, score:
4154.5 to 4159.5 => 272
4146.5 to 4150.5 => 238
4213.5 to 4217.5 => 266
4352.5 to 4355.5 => 306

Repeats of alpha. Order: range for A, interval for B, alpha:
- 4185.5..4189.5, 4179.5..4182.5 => 0.045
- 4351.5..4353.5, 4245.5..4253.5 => 0.041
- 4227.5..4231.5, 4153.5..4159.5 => 0.038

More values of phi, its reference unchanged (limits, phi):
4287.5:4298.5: 4294.0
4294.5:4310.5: 4305.0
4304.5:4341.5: 4305.0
